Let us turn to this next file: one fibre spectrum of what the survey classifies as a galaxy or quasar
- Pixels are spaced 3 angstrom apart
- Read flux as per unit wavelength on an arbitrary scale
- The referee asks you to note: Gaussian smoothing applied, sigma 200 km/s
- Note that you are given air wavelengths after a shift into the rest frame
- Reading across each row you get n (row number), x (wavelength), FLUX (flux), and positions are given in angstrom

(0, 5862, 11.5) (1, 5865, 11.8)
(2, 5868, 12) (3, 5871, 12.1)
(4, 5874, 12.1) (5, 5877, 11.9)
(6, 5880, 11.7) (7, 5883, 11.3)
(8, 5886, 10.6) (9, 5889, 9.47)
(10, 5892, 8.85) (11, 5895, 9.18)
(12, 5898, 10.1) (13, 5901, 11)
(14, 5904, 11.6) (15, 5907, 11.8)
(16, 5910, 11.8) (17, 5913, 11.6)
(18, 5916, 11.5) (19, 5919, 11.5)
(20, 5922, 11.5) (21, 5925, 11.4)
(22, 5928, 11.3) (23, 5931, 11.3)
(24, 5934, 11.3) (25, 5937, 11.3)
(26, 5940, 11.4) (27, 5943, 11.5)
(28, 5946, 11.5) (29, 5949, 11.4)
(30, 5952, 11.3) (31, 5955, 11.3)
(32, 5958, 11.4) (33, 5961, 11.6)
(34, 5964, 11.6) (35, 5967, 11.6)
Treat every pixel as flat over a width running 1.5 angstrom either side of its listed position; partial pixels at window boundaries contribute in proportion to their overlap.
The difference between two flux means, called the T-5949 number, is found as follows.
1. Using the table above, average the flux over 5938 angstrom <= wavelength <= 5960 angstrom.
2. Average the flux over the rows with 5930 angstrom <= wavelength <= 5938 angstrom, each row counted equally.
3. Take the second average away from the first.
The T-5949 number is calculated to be 0.10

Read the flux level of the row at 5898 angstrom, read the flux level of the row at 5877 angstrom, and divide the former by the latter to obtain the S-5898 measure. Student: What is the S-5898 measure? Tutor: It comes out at 0.85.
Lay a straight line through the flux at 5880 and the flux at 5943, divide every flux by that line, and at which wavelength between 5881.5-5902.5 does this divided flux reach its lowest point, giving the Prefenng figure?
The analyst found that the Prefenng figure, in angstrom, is 5892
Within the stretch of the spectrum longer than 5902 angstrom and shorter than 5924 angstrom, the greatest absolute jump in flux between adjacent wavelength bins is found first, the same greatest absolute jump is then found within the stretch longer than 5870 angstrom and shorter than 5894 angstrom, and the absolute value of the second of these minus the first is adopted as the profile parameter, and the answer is 0.9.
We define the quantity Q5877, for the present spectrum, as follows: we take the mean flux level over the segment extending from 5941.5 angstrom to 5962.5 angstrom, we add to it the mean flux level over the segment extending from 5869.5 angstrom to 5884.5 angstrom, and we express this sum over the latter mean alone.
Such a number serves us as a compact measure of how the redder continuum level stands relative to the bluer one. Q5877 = 1.97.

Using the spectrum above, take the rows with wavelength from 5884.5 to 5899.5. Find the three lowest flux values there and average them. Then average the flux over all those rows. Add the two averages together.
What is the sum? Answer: 18.8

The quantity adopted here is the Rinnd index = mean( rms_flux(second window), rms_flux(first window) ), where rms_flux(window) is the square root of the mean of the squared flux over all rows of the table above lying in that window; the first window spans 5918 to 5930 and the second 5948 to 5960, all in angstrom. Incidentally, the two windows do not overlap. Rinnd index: 11.4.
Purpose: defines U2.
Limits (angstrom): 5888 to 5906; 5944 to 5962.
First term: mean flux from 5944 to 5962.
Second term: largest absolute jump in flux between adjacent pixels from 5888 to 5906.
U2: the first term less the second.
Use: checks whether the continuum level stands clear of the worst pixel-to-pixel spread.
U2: 10.5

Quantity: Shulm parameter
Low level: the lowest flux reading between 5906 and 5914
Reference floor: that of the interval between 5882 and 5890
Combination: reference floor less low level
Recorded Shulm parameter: -2.1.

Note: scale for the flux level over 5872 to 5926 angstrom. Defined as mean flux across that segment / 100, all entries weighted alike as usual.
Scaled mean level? 0.111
